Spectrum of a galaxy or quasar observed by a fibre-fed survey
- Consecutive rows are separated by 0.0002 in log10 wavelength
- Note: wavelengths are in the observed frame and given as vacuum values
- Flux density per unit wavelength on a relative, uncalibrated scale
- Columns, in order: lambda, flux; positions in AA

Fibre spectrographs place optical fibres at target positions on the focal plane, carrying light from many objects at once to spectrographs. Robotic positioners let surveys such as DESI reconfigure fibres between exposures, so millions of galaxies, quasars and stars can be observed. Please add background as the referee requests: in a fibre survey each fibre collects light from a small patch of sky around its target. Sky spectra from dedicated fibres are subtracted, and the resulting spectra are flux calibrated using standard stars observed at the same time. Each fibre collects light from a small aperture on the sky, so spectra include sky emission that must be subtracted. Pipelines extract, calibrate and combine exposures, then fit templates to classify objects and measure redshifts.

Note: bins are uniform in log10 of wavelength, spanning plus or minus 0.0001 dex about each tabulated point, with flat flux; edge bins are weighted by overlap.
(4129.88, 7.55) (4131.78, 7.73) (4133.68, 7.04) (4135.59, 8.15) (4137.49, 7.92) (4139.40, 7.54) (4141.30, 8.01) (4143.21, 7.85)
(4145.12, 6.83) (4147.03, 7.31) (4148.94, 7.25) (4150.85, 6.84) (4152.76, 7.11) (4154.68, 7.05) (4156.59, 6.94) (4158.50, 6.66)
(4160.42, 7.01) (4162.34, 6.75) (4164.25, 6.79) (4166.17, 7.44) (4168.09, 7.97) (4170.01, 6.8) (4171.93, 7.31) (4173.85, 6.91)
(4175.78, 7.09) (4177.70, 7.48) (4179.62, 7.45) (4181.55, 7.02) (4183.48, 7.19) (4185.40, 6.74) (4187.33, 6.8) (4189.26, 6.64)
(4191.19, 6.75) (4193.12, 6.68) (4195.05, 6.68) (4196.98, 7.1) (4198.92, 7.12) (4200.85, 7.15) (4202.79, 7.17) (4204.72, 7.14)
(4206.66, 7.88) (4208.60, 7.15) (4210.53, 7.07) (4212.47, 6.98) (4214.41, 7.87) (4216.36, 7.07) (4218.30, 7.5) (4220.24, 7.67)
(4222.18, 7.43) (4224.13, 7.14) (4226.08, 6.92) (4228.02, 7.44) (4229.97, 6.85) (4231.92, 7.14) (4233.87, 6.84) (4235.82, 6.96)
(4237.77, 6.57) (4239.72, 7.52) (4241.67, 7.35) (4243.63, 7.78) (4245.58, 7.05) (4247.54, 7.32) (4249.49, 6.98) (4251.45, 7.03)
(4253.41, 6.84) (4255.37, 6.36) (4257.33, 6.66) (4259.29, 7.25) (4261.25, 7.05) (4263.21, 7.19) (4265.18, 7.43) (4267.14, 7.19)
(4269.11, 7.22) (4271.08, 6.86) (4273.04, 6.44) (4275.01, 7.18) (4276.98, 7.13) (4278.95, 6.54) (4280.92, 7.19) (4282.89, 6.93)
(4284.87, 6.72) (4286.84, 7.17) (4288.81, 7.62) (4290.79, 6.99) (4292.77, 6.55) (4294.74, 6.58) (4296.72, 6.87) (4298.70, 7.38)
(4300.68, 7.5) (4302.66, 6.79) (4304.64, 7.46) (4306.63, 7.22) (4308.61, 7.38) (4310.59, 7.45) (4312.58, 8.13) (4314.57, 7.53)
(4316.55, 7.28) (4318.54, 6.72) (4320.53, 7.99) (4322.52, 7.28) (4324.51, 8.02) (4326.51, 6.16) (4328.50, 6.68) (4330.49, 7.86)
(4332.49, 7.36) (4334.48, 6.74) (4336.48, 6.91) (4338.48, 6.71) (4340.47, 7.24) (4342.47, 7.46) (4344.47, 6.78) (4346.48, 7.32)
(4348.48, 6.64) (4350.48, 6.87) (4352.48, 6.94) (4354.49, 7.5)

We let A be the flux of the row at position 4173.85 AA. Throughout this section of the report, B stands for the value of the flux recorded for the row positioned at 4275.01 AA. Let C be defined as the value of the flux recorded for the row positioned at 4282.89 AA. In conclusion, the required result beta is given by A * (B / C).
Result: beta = 7.2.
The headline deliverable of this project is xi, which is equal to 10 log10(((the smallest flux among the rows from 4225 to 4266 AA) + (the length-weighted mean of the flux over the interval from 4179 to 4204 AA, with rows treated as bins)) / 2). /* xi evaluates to 8.23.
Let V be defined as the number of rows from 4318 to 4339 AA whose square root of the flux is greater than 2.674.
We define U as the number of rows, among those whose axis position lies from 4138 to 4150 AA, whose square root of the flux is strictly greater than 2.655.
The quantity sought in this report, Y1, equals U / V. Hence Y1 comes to 1.0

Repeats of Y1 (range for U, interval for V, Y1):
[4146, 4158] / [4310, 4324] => 0.7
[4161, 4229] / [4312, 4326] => 3.7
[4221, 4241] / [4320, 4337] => 1.0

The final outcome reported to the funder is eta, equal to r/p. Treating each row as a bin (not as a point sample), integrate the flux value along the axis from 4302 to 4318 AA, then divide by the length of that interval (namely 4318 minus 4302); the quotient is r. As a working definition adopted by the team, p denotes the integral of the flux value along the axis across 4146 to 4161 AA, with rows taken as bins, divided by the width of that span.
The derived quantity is 1.05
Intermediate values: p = 7.02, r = 7.40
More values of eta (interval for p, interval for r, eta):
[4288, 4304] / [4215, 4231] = 1.03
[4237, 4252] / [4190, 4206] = 0.97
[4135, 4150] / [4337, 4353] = 0.92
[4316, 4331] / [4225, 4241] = 0.97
